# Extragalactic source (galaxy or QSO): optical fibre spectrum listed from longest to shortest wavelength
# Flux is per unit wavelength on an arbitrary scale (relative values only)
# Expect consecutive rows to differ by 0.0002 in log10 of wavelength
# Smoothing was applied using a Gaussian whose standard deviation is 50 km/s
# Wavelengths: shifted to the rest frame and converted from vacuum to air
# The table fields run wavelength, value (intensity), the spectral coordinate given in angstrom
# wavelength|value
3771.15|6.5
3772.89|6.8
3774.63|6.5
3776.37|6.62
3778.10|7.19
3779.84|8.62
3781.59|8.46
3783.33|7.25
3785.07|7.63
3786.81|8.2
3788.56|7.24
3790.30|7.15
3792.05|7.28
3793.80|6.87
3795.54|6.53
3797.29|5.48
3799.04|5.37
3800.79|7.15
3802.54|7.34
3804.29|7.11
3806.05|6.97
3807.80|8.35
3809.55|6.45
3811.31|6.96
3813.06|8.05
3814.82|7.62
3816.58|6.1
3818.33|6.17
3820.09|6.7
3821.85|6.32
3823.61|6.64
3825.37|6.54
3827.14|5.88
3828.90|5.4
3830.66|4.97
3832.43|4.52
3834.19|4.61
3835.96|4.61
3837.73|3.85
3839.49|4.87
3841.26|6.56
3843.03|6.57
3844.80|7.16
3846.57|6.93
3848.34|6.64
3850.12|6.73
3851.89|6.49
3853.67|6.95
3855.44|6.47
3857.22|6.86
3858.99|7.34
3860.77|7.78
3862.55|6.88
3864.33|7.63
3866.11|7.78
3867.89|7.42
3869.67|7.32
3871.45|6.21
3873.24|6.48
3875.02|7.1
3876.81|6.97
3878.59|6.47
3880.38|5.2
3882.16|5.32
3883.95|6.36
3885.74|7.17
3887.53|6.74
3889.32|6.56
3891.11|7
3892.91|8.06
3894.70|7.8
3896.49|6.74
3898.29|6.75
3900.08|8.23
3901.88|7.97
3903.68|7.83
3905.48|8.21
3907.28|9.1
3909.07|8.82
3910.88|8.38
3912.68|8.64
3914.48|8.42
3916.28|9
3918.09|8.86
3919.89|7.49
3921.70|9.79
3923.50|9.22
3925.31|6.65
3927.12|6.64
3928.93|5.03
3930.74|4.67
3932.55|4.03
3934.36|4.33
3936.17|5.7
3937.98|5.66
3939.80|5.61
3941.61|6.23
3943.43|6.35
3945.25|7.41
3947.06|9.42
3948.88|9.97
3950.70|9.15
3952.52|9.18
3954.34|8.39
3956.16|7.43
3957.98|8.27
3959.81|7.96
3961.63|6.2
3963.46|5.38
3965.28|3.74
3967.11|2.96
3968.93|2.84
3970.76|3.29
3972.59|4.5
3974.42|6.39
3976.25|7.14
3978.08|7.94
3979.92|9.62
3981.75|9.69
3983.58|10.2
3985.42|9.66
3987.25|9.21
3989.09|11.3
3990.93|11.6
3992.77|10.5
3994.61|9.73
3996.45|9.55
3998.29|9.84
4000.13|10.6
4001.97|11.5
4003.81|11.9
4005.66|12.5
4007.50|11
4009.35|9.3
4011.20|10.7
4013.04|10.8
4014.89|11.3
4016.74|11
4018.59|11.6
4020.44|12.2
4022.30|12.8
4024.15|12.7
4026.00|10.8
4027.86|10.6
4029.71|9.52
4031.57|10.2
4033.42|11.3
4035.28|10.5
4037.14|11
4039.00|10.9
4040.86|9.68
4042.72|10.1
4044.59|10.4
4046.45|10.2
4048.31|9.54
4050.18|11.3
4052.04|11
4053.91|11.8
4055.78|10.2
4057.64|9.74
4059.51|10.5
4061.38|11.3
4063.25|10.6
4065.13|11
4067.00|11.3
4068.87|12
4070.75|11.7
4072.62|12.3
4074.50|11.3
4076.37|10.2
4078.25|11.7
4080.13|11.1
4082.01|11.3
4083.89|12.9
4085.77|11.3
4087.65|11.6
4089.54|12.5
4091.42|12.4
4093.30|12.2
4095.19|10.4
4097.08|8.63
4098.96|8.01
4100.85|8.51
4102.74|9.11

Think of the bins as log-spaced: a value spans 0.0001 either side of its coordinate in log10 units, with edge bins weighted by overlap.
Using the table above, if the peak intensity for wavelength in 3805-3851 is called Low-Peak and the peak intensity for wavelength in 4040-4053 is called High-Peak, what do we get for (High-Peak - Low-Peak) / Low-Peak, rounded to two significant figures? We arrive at 0.35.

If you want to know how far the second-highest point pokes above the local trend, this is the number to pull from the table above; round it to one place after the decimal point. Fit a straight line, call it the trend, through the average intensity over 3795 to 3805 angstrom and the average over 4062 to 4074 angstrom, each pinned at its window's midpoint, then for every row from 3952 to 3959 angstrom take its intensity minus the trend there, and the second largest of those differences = -1.0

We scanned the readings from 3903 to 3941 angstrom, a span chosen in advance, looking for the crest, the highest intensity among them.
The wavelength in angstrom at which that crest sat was 3921.70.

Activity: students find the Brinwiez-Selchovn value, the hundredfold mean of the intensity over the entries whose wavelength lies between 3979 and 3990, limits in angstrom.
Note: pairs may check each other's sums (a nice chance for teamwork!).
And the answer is 995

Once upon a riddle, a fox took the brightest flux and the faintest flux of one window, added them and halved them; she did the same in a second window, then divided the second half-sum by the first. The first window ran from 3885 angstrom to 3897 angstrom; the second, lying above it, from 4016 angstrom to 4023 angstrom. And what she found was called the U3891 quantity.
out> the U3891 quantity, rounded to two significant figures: 1.6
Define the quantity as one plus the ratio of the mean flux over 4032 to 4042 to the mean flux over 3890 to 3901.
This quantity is 2.44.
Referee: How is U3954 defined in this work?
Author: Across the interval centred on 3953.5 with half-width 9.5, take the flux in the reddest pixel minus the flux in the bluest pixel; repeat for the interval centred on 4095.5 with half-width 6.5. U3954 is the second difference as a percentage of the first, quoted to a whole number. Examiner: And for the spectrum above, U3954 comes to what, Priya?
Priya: 330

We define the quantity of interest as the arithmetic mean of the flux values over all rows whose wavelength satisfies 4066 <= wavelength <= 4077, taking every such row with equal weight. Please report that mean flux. 11.5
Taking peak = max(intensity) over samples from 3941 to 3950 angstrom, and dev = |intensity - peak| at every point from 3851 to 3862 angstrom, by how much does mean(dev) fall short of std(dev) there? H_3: -2.5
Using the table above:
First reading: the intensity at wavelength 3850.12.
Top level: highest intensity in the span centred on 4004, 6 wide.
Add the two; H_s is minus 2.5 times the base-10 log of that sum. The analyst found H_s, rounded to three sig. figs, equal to -3.21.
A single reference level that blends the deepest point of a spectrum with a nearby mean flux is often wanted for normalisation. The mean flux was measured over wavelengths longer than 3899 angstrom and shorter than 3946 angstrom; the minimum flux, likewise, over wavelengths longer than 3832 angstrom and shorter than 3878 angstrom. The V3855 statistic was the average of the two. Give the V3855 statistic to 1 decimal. 5.5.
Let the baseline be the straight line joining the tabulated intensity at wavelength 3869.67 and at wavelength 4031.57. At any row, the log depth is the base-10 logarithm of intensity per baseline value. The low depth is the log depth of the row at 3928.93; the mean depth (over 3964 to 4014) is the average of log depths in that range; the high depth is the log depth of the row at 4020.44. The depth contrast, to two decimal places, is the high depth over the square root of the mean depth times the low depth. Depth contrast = 0.72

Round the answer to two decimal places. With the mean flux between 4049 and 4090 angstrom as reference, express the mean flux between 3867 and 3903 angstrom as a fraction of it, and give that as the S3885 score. 0.61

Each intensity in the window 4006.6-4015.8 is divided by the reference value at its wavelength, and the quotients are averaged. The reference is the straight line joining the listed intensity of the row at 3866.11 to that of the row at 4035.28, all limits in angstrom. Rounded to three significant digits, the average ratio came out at 1.05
